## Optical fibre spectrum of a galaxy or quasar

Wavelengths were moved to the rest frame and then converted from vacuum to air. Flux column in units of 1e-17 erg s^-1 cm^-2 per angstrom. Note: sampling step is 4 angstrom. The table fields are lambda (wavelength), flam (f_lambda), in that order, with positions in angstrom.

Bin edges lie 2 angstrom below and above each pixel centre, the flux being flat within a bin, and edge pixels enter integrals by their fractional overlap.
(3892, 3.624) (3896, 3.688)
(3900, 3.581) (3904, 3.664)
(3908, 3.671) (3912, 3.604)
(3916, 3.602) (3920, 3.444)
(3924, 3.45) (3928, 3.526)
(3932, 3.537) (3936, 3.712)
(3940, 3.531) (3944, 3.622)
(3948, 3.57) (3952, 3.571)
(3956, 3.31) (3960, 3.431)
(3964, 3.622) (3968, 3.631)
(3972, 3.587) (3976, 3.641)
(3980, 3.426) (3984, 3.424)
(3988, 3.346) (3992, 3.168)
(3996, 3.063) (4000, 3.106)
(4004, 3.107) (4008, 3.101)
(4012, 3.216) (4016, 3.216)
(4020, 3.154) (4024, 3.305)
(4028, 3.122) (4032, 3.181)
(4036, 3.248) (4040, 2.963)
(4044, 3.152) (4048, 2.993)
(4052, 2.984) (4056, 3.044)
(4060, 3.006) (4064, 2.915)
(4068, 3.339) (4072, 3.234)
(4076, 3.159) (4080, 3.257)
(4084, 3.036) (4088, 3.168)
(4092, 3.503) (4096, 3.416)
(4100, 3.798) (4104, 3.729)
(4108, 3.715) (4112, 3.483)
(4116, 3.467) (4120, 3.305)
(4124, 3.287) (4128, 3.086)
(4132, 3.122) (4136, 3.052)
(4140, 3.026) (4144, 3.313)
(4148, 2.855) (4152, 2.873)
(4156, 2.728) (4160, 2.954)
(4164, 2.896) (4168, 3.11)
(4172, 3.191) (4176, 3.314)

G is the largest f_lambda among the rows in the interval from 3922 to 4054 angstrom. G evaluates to 3.712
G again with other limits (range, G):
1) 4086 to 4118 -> 3.798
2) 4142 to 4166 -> 3.313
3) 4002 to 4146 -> 3.798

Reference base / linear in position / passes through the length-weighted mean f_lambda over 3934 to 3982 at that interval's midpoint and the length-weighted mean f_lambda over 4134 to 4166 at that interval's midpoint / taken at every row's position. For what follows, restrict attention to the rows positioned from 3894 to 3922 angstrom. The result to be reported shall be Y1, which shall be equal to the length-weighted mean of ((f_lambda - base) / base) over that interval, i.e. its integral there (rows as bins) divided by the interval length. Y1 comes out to -0.03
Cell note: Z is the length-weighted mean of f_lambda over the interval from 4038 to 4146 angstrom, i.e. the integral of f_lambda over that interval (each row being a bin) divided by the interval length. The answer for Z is 3.24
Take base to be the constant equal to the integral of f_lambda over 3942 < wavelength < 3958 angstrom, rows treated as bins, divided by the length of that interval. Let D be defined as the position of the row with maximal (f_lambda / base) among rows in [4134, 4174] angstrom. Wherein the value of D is 4144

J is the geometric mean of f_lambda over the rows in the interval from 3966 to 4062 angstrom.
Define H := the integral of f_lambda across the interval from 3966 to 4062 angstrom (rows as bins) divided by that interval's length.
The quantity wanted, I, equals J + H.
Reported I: 6.4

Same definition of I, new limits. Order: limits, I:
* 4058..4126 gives 6.7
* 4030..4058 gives 6.2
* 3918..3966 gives 7.1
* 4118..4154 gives 6.2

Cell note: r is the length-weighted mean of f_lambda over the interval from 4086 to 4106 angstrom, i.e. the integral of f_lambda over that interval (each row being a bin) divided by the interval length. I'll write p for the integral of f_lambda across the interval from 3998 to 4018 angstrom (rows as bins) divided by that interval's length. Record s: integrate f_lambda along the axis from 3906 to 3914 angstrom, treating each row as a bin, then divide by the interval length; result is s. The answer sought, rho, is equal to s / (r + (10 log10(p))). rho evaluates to 0.43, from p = 3.15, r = 3.52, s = 3.64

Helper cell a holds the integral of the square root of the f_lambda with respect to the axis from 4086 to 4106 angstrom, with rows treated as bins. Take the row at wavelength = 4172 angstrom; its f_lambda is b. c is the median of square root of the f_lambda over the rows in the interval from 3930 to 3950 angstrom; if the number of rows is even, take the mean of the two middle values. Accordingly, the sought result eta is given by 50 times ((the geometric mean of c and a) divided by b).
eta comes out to 132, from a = 37.5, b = 3.191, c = 1.89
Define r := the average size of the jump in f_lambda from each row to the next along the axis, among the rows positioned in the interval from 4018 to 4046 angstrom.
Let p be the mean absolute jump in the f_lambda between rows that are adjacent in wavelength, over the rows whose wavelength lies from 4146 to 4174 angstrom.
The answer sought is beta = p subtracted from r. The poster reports 0.03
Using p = 0.12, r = 0.16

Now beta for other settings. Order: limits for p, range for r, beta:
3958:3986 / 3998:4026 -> -0.03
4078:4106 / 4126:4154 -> -0.06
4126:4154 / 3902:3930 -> -0.10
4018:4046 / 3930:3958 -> -0.03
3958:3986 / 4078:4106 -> 0.12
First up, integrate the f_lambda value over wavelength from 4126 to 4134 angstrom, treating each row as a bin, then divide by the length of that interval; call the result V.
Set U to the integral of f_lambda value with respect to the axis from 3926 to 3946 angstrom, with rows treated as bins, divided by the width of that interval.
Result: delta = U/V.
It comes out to 1.16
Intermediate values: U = 3.6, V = 3.10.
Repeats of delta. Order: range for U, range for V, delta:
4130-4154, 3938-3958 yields 0.86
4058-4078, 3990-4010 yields 1.01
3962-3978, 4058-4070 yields 1.17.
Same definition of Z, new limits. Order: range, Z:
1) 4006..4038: 3.19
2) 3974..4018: 3.26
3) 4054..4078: 3.12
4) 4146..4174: 2.94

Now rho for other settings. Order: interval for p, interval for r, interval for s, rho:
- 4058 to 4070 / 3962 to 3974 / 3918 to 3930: 0.41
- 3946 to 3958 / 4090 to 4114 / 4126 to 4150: 0.34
